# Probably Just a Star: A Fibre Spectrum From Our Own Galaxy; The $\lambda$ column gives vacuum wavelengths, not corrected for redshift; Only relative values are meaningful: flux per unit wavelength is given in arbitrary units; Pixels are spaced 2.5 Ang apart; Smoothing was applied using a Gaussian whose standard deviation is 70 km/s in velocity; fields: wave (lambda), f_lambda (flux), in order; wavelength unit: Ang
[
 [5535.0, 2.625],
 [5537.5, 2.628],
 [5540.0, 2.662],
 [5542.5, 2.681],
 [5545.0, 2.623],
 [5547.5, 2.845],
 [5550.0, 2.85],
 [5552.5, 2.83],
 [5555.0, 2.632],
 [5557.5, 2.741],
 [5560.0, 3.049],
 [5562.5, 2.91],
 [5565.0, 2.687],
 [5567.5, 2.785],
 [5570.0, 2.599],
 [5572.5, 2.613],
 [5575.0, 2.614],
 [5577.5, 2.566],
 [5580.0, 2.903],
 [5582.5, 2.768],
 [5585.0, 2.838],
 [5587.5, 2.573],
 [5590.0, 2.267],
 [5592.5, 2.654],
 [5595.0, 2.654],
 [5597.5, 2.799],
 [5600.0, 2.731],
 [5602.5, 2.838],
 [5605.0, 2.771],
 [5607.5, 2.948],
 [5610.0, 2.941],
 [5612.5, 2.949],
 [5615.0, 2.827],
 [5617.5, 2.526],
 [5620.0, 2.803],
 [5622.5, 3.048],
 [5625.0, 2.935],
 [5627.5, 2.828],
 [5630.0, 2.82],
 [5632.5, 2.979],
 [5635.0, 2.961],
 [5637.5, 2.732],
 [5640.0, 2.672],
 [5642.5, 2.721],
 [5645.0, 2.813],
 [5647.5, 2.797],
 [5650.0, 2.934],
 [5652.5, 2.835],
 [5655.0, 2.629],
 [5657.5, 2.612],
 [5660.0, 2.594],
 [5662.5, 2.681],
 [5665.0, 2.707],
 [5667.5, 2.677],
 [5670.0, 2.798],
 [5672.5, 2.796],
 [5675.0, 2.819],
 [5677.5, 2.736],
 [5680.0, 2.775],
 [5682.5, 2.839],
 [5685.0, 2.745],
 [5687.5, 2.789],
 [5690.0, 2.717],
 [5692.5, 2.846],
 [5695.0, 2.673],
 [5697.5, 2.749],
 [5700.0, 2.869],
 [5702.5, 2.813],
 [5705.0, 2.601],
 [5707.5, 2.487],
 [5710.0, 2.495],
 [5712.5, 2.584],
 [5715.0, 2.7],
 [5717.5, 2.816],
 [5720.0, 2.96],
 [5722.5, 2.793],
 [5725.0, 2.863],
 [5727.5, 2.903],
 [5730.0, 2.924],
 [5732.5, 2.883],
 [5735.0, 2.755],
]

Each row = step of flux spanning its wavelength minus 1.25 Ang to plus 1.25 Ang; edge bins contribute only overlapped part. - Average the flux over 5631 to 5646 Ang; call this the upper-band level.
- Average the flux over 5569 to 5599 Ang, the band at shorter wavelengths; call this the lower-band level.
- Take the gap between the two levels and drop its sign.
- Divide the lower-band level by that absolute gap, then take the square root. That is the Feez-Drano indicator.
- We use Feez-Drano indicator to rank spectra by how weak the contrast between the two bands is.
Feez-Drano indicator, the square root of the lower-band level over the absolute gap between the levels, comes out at 4.1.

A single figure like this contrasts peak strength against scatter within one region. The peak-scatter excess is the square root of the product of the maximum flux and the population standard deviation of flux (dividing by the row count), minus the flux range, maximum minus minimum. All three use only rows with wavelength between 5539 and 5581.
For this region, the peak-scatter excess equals 0.16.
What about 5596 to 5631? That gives 0.09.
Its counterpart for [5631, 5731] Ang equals 0.11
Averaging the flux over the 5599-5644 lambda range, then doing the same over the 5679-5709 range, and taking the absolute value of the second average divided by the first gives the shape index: 0.97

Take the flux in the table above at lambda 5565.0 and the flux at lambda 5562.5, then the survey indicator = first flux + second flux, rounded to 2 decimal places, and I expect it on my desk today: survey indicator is 5.60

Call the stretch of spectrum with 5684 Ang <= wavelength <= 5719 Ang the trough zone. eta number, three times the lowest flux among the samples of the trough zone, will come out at 7.5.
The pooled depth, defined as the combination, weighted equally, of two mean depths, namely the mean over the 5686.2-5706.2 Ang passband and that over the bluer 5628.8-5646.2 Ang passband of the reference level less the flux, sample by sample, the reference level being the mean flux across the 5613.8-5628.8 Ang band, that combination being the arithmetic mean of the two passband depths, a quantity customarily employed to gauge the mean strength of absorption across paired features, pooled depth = 0.042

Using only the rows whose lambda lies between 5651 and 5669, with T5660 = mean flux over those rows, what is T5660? 2.68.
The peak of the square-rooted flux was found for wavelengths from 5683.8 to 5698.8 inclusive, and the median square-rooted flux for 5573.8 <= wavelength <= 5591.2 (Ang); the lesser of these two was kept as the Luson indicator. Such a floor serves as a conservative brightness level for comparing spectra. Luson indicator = 1.62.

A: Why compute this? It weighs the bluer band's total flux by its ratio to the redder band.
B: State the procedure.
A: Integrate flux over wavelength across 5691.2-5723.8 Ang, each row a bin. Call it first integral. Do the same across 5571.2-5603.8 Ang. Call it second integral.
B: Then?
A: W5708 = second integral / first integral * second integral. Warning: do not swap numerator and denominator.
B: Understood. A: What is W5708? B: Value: 86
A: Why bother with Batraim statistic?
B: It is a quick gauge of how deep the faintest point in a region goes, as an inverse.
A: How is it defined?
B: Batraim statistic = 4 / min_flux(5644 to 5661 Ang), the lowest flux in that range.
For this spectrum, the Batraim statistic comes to 1.54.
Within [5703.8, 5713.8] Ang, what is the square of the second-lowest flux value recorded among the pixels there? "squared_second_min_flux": 6.2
